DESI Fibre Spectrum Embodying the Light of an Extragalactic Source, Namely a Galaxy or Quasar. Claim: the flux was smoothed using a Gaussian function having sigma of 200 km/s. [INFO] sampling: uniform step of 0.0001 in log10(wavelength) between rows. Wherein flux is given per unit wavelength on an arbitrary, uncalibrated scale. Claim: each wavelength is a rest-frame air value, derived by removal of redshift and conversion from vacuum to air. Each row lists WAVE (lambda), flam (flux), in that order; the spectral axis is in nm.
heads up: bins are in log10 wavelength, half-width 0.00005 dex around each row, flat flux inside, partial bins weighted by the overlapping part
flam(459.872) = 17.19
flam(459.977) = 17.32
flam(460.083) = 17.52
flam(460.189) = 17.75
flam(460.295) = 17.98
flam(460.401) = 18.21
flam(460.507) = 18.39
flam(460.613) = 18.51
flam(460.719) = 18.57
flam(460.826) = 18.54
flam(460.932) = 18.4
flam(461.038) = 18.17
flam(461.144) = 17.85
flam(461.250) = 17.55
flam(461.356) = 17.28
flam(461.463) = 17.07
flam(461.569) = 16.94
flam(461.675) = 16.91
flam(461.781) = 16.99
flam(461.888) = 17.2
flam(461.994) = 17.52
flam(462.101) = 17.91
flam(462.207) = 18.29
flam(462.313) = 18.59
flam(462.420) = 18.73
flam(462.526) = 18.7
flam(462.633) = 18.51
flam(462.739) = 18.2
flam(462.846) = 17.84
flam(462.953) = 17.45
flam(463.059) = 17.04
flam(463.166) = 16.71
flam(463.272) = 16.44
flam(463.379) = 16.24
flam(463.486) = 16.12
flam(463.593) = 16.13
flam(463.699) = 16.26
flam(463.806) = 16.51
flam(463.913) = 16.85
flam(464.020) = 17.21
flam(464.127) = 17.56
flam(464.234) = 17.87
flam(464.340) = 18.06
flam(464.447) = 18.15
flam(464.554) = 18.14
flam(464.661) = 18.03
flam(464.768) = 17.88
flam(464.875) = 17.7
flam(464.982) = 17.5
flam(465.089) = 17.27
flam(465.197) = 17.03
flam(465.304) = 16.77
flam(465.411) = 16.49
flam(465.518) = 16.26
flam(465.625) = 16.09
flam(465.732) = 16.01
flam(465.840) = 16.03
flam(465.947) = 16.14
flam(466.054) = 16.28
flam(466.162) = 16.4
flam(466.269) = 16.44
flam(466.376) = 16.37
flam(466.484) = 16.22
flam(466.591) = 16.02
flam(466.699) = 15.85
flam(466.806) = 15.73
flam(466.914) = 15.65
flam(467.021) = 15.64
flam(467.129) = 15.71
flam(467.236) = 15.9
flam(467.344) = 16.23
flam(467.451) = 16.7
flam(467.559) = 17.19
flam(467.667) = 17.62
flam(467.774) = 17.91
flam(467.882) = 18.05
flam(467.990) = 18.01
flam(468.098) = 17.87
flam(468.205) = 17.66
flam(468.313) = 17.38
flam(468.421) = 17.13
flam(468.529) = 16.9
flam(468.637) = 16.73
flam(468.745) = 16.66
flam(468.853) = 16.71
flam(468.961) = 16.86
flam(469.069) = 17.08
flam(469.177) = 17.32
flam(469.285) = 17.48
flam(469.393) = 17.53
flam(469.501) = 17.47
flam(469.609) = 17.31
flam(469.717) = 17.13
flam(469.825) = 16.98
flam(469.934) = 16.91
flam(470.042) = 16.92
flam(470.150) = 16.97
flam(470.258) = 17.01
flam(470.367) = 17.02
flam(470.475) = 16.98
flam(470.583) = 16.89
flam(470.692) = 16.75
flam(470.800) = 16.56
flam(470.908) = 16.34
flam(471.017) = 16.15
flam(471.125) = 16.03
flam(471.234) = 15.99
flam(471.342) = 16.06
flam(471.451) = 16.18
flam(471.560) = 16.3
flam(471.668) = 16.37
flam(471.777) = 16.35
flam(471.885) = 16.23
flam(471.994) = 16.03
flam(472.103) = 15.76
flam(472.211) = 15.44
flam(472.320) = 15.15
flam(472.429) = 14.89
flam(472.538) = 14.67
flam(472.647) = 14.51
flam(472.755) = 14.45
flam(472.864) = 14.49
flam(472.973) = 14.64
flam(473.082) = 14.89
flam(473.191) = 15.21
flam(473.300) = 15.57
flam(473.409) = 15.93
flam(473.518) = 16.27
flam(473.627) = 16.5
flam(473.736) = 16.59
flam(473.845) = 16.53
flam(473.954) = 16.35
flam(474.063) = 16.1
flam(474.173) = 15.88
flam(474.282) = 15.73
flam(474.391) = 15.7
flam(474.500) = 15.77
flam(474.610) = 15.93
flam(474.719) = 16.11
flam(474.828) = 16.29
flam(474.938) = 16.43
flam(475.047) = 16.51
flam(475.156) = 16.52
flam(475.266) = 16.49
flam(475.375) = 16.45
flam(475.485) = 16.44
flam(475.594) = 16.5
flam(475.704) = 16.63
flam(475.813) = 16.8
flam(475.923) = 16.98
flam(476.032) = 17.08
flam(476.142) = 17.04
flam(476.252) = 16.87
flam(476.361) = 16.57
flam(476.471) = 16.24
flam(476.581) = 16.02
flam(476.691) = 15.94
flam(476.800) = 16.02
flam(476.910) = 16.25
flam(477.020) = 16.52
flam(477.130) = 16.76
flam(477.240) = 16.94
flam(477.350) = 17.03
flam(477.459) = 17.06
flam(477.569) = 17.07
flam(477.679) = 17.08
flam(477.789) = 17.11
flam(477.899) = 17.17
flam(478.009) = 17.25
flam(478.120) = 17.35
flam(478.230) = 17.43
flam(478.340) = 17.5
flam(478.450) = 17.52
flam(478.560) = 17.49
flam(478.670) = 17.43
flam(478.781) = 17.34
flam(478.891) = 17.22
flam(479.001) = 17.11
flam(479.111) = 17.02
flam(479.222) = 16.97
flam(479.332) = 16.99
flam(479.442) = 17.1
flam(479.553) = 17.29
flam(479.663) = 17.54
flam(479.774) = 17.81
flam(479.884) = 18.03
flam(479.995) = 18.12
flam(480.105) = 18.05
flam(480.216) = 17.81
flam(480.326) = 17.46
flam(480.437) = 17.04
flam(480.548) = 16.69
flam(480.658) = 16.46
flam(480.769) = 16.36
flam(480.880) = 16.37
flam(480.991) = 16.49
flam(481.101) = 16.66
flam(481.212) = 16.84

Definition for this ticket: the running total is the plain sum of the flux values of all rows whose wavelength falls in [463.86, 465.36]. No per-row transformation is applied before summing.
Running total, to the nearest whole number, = 246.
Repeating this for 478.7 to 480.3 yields 244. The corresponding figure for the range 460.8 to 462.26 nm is 247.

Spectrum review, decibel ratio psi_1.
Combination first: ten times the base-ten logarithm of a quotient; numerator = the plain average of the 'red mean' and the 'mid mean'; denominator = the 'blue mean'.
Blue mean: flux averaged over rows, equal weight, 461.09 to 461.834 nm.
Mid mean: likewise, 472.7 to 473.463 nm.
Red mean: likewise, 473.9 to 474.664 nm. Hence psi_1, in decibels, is -0.47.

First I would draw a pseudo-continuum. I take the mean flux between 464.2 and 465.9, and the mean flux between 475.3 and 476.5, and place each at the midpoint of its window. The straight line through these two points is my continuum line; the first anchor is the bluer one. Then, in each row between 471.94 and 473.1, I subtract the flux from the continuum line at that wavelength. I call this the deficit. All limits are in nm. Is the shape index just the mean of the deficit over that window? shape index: 1.86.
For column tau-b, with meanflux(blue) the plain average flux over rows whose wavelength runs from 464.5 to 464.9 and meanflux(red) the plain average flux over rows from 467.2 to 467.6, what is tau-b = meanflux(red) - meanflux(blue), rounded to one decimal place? -1.4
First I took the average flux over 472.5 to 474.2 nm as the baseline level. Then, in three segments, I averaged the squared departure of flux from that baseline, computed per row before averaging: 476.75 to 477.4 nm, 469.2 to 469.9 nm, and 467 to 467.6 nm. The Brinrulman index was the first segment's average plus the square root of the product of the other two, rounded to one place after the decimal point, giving 2.8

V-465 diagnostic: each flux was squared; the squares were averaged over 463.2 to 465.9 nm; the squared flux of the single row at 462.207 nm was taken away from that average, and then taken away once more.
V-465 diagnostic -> -380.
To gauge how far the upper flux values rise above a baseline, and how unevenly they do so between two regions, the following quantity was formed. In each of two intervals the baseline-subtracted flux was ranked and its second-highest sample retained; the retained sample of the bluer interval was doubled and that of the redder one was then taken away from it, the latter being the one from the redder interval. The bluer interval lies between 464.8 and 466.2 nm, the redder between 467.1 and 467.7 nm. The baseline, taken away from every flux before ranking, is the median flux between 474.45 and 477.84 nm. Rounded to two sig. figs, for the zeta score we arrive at 1.3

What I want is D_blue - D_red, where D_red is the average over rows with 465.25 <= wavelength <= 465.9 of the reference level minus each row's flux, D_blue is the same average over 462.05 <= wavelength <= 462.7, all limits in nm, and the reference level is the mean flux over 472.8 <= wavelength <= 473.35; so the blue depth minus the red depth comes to -2.2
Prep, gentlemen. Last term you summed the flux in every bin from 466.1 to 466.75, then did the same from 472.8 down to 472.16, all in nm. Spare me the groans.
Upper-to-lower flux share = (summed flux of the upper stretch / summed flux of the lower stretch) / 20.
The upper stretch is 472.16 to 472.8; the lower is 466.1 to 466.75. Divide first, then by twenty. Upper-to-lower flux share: 0.046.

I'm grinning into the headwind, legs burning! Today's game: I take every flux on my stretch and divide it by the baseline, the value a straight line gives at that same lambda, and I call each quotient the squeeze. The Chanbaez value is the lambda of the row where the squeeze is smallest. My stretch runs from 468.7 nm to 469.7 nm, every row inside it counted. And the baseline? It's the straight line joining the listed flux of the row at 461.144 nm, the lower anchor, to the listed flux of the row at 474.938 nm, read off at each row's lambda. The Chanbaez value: 468.745 nm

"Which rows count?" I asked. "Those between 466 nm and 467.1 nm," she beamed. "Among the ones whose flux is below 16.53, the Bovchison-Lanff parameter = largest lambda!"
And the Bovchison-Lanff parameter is 467.021 nm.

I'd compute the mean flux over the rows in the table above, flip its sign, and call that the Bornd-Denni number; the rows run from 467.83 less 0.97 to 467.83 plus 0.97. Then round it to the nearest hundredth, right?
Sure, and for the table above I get -16.94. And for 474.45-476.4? -16.52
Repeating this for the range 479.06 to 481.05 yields -17.20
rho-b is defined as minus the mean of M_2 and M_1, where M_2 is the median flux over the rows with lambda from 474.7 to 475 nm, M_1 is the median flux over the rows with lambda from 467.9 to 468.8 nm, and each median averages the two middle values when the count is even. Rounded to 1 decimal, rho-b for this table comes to -16.8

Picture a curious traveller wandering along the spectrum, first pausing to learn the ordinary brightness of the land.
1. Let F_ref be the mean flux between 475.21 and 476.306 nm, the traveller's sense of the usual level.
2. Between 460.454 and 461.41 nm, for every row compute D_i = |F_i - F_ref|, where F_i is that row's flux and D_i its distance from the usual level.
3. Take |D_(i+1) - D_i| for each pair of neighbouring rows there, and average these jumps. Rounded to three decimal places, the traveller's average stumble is 0.184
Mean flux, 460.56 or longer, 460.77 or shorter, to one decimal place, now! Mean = 18.5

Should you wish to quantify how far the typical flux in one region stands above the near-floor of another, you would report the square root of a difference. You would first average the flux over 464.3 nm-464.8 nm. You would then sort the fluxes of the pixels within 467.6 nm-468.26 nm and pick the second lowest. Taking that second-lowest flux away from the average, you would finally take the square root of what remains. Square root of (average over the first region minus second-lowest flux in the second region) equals 0.63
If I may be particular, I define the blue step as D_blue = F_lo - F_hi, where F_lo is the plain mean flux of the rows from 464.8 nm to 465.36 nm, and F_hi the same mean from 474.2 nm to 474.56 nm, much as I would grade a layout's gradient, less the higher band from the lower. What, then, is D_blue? 1.5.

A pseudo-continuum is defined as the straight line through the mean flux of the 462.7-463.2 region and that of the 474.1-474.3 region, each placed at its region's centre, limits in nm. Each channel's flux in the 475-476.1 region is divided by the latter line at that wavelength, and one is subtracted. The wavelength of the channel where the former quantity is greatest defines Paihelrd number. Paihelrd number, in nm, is 476.032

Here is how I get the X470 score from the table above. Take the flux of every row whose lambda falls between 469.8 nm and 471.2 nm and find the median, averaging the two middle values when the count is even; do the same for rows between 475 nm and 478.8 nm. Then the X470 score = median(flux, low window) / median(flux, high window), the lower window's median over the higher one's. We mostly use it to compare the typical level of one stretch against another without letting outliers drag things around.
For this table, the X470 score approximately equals 1.00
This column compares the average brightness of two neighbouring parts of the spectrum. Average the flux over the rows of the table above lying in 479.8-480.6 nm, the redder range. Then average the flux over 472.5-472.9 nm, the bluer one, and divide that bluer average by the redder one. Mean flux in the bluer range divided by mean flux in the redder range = 0.83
